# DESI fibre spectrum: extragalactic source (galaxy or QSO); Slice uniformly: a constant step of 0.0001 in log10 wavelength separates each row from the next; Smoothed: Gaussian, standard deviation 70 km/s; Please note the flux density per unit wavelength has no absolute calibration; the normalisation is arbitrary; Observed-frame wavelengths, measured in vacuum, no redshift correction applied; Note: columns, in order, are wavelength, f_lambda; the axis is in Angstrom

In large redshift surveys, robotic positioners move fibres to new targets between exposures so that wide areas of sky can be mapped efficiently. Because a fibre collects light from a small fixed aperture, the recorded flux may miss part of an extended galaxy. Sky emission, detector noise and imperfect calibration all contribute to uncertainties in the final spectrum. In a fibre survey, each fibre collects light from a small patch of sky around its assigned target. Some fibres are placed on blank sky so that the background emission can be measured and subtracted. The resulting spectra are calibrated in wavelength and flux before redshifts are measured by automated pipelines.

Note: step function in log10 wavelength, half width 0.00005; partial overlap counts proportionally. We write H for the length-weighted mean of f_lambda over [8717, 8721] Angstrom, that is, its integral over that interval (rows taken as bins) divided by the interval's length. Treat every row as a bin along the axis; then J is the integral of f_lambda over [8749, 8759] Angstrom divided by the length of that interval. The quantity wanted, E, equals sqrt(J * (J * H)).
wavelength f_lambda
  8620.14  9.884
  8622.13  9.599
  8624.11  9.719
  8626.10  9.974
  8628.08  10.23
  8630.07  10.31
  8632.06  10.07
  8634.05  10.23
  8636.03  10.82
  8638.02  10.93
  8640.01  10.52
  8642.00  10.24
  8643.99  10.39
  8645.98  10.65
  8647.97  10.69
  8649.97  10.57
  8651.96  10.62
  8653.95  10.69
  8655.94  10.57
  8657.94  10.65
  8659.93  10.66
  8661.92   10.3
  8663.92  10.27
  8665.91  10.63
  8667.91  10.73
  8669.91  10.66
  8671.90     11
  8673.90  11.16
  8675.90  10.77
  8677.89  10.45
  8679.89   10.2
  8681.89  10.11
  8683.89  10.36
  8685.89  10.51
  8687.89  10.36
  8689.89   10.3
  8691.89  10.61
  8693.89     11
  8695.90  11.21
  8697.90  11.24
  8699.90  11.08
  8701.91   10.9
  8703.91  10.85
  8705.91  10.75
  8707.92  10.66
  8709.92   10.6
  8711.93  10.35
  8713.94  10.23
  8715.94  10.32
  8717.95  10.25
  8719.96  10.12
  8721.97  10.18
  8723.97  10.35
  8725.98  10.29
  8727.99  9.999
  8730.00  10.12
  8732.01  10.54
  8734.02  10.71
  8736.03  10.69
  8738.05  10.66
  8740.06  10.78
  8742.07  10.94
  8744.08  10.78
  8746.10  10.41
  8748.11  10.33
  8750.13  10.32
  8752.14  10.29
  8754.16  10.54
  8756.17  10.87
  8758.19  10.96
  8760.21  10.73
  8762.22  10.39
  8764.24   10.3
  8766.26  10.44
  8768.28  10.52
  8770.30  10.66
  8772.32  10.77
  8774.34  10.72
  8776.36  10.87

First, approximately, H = 10.2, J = 10.6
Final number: 33.8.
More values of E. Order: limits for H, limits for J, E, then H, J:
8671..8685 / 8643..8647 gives 34.2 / 10.6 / 10.5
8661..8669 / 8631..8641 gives 34.0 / 10.5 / 10.5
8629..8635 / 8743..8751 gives 33.4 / 10.2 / 10.5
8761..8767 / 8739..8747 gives 34.6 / 10.4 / 10.7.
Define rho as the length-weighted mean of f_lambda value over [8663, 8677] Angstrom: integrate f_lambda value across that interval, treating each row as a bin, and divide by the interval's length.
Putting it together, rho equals 10.75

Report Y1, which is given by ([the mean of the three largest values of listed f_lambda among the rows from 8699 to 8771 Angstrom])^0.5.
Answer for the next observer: 3.32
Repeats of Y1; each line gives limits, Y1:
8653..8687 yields 3.31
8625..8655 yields 3.29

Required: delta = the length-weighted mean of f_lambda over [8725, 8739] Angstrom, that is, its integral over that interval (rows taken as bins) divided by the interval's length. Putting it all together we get 10.4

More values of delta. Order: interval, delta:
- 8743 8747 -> 10.6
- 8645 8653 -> 10.6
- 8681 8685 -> 10.2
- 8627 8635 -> 10.2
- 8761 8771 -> 10.5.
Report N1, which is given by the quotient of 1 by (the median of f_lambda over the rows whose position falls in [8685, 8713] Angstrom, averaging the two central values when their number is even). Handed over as 0.0934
